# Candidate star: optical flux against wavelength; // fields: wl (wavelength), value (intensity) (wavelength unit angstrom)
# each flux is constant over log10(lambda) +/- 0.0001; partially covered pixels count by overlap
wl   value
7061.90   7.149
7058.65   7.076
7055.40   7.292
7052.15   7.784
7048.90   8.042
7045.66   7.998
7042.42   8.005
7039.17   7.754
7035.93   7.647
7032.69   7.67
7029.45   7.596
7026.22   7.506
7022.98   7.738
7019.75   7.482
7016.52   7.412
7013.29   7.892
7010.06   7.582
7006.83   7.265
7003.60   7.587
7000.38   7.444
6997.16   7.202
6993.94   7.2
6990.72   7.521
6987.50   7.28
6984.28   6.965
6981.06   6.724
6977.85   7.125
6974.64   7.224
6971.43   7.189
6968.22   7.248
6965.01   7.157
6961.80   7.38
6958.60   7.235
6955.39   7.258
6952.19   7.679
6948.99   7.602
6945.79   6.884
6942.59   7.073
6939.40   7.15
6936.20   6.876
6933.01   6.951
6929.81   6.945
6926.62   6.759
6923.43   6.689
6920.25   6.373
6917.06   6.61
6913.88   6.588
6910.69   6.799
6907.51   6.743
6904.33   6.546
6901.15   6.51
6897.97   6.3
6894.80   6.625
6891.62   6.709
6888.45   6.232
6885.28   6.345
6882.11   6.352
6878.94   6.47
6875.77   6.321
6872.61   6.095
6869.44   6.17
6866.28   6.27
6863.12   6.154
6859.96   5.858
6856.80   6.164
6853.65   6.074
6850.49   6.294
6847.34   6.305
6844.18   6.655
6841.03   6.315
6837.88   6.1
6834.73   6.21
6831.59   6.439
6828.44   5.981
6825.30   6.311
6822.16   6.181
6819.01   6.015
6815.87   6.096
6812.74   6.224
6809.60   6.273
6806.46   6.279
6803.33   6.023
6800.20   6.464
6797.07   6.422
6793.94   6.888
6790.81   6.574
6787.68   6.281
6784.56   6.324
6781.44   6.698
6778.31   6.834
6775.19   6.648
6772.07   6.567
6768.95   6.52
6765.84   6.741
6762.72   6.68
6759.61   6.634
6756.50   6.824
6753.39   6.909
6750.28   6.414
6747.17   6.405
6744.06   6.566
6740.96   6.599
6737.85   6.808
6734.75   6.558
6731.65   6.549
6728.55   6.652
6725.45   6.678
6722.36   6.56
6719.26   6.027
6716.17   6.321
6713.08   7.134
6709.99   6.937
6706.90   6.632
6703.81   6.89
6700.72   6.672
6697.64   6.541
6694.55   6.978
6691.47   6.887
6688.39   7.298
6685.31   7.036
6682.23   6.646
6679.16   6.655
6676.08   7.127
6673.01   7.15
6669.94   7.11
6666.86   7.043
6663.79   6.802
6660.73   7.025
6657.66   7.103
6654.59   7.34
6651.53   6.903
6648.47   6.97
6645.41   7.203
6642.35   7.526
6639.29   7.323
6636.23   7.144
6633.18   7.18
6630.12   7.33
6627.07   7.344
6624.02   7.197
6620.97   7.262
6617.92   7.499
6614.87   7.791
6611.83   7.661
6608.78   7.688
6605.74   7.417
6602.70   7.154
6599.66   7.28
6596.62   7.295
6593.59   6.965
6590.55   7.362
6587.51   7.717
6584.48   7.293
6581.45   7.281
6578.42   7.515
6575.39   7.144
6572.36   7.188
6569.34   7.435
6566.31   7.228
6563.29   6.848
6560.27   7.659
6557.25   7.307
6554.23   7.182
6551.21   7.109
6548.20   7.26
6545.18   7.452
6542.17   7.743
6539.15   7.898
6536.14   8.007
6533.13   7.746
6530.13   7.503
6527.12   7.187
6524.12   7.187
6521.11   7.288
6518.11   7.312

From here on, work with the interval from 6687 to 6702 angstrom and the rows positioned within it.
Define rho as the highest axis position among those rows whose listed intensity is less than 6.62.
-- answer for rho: 6697.64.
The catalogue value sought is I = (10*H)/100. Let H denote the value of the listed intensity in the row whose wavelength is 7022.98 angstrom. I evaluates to 0.77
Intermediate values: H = 7.738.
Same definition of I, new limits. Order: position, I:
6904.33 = 0.65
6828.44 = 0.60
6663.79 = 0.68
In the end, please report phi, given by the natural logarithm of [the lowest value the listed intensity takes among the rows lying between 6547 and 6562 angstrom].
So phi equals 1.96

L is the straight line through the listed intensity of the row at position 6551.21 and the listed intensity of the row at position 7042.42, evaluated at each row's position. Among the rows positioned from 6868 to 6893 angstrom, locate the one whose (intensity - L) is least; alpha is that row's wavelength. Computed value 6872.61 angstrom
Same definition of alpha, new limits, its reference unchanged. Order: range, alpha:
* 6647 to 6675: 6663.79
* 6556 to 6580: 6563.29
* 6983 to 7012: 6984.28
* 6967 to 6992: 6981.06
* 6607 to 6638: 6636.23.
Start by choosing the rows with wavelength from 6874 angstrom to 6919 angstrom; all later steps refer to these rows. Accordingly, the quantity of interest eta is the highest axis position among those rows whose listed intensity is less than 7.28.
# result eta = 6917.06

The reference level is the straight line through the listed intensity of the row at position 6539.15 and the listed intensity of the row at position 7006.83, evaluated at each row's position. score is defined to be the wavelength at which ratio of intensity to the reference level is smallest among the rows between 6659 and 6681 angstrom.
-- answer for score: 6679.16 angstrom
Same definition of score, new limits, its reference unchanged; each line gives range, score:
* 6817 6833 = 6828.44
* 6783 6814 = 6803.33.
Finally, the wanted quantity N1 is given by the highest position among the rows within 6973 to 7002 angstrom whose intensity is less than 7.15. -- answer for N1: 6984.28 angstrom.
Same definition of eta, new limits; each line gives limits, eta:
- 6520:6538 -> 6527.12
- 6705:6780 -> 6778.31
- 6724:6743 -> 6740.96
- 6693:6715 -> 6713.08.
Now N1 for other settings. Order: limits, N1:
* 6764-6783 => 6781.44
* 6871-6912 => 6910.69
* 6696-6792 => 6790.81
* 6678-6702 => 6700.72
